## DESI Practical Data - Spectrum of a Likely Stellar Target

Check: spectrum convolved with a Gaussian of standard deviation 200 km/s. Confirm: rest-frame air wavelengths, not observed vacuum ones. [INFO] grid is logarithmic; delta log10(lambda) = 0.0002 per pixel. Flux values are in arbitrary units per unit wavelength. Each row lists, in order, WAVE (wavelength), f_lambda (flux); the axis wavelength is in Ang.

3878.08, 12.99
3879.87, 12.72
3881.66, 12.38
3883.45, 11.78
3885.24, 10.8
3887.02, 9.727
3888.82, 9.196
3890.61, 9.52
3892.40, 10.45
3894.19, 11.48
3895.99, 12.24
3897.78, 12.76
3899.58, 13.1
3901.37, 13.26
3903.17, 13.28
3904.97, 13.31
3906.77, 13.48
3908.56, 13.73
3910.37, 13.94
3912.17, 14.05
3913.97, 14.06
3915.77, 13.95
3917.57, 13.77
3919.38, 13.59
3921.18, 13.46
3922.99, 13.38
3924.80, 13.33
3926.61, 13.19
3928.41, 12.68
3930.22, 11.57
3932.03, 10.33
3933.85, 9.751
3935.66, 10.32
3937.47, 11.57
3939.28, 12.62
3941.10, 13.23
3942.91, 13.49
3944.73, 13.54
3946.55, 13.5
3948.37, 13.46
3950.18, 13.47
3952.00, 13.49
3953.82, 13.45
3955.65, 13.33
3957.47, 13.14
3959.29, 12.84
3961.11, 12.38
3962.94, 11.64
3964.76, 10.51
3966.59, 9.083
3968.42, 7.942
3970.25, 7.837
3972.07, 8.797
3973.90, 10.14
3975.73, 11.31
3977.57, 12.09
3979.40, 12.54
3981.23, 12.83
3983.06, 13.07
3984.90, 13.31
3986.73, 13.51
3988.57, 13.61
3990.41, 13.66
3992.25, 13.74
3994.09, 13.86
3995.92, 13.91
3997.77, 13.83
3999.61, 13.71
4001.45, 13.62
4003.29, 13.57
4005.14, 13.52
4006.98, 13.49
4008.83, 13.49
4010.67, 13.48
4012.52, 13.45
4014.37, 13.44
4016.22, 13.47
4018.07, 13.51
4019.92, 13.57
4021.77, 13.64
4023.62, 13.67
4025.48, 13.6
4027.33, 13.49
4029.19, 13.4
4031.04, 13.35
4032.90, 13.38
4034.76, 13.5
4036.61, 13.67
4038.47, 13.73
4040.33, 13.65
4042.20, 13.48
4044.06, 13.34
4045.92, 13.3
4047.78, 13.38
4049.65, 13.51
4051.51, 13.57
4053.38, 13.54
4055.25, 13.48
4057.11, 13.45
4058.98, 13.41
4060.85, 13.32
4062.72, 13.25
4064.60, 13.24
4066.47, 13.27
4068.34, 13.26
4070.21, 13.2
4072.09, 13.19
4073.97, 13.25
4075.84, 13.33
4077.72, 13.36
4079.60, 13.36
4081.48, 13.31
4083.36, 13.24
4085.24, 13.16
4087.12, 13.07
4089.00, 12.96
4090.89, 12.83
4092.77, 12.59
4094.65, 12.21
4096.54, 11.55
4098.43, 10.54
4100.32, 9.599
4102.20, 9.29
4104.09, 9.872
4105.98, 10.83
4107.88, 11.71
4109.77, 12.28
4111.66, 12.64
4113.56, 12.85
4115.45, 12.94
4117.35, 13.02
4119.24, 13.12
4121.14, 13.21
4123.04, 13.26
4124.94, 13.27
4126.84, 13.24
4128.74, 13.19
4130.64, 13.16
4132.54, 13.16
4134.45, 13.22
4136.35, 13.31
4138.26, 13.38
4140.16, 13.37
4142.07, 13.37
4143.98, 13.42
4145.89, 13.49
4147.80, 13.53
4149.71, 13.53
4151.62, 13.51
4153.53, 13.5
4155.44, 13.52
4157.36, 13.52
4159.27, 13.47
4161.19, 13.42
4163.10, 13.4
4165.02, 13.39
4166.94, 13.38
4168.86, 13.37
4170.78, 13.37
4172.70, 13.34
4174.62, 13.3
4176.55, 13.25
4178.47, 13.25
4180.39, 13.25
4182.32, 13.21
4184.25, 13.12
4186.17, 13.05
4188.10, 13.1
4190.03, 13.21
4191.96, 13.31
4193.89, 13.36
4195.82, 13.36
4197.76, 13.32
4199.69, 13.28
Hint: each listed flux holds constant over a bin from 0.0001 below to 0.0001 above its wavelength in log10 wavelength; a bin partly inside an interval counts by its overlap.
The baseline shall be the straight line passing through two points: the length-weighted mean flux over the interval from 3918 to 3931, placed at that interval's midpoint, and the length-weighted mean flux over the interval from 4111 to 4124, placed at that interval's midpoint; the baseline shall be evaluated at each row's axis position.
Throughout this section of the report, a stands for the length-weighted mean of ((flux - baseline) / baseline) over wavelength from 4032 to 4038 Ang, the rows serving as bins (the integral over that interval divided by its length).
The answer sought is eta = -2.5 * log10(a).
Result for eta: 3.5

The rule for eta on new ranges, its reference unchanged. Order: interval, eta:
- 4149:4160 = 3.5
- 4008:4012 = 3.7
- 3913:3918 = 2.9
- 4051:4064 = 3.8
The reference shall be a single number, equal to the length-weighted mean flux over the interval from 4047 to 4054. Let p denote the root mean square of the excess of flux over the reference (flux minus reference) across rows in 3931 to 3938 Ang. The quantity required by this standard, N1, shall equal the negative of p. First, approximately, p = 3.07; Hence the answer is -3.07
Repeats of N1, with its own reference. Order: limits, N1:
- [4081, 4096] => -0.67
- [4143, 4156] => -0.04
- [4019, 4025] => -0.14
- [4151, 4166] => -0.06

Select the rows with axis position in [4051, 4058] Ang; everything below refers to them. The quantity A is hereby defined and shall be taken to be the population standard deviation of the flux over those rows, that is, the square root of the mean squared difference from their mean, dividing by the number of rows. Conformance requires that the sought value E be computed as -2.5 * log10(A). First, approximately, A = 0.047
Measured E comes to 3.3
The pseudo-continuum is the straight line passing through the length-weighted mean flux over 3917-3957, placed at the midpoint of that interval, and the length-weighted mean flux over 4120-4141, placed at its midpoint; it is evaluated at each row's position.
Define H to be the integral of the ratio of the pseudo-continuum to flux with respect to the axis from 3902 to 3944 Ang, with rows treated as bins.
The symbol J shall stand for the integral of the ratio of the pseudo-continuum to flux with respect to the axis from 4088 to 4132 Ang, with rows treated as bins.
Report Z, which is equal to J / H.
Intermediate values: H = 42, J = 48.2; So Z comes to 1.15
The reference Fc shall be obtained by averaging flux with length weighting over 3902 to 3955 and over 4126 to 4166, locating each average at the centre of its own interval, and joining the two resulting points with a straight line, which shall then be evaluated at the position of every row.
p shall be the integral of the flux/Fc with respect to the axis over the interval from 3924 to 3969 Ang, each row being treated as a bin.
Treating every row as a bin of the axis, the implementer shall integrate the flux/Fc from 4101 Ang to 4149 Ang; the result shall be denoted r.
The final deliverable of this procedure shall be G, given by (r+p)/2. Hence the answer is 43.9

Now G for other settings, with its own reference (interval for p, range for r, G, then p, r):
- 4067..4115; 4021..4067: 45.7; 44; 47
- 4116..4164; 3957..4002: 44.7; 48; 42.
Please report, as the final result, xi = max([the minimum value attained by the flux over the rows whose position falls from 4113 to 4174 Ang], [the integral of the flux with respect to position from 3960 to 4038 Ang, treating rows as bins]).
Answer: 992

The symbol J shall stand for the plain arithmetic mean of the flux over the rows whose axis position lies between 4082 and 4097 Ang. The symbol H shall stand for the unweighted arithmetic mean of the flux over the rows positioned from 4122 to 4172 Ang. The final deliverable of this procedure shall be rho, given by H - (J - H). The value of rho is 14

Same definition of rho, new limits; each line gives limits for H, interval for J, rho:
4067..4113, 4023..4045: 11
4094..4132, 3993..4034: 11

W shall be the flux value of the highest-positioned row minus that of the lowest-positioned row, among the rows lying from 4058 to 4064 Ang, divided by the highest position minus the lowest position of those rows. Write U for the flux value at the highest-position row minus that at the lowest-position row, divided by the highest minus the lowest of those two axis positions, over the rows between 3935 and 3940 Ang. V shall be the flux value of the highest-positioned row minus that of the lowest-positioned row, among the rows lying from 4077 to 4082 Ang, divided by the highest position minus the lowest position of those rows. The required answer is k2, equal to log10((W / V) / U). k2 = 0.7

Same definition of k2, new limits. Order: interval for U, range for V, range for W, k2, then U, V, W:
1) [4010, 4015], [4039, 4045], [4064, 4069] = 0.8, -0.01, -0.08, 0.01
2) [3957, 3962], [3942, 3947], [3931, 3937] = 0.7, -0.21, 0.00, 0.00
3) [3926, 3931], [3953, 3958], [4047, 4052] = 0.1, -0.45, -0.08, 0.05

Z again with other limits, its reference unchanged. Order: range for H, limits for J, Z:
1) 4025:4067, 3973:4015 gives 1.01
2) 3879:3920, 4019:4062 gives 0.98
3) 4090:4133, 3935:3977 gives 1.00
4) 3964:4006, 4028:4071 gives 0.91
